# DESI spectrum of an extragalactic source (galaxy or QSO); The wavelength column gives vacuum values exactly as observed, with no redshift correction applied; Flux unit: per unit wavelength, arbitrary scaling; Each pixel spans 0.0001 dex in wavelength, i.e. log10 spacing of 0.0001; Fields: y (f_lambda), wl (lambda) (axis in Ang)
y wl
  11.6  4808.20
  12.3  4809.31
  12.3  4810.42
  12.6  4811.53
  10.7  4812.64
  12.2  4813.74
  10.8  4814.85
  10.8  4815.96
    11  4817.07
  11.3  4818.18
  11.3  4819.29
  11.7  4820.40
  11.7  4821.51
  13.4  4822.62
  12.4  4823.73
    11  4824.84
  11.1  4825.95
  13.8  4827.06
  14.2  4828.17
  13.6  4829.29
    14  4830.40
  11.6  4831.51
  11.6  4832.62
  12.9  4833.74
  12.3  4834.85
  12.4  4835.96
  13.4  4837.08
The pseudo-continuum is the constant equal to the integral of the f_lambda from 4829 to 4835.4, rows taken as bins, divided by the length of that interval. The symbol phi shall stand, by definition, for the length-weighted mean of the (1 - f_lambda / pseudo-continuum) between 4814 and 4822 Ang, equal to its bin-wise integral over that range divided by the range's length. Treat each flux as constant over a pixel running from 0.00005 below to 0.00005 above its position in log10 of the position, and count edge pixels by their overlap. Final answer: 0.11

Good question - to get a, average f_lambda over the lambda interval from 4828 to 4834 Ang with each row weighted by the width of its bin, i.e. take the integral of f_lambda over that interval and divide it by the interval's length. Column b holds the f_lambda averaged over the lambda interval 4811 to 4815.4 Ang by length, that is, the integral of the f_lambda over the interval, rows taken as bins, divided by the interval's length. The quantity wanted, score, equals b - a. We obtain -1.31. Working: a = 12.9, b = 11.6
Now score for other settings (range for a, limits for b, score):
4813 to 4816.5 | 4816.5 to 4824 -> 0.55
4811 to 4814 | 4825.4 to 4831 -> 1.51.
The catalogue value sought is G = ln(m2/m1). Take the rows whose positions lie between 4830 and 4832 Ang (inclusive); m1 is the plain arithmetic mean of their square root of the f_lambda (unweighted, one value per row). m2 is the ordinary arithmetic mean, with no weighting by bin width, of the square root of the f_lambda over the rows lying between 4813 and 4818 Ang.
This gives -0.07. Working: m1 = 3.57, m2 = 3.35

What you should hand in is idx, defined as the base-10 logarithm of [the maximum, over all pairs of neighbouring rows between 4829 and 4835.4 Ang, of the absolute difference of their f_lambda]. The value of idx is 0.38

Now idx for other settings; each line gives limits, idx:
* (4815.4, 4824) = 0.23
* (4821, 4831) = 0.43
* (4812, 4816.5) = 0.18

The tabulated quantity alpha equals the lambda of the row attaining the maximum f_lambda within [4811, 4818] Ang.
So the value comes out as 4811.53 Ang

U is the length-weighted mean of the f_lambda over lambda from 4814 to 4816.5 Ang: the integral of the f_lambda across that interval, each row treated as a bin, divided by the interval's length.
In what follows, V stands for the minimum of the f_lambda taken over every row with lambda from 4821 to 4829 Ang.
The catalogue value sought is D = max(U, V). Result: 11.0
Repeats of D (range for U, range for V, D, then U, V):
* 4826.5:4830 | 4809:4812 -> 13.9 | 13.9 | 12.3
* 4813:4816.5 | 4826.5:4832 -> 11.6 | 11.3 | 11.6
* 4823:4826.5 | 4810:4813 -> 11.6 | 11.6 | 10.7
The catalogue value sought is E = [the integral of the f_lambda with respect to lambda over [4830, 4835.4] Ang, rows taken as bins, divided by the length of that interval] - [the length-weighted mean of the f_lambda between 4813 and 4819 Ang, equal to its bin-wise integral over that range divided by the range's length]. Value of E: 1.2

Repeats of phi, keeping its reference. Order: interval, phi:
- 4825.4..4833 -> -0.02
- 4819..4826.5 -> 0.06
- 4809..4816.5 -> 0.08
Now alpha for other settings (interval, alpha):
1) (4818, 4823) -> 4822.62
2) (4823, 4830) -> 4828.17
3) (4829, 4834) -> 4830.40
